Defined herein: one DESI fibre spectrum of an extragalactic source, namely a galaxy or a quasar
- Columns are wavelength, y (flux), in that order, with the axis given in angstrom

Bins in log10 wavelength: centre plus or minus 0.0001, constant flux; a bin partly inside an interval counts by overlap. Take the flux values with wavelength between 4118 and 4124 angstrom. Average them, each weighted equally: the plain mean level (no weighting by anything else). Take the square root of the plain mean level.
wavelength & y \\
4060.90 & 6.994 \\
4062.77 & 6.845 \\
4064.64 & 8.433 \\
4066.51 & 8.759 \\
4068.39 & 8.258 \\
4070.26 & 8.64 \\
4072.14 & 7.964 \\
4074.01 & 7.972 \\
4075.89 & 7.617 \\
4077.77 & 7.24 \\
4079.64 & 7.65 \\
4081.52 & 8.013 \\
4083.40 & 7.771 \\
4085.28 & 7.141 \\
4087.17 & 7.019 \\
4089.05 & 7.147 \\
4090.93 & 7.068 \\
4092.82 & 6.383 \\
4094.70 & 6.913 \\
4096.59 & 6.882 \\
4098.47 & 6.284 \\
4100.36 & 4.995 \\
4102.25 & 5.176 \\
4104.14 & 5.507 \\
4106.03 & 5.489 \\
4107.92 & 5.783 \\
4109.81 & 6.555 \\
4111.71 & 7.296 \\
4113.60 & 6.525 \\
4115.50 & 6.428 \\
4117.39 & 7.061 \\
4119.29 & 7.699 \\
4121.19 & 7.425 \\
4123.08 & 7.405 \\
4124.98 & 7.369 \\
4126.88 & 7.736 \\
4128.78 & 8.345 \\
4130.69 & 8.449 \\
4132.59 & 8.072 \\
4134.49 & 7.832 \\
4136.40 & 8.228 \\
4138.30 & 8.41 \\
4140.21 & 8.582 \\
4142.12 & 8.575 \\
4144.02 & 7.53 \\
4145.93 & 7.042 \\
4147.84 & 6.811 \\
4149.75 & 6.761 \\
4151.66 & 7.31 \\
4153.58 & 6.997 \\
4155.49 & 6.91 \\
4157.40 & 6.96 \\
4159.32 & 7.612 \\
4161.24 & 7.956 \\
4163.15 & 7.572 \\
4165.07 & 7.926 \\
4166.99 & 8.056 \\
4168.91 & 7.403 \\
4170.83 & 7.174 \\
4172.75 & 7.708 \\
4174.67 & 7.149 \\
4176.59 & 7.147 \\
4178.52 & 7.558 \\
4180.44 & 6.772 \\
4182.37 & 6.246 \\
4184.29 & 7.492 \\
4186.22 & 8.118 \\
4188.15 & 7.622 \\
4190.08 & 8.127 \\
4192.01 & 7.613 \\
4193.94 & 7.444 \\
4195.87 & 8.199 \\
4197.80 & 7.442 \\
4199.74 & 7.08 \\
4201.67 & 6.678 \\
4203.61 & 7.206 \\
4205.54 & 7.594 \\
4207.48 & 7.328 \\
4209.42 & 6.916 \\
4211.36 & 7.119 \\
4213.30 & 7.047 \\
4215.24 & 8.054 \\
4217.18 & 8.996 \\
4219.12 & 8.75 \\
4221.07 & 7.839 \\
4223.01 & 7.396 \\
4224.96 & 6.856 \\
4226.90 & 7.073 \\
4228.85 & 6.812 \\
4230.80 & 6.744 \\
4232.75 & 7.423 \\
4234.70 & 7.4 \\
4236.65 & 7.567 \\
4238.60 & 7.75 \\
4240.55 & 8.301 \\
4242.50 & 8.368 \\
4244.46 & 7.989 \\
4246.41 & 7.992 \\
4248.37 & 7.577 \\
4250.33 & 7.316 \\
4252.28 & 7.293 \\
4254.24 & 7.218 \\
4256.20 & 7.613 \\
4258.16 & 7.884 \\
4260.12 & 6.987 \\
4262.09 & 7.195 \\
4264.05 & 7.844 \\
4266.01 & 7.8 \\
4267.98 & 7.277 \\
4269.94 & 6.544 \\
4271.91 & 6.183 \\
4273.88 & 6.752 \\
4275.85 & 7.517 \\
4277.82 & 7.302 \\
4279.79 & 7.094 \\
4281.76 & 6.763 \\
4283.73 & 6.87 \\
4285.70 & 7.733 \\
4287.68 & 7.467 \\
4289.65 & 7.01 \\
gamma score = 2.74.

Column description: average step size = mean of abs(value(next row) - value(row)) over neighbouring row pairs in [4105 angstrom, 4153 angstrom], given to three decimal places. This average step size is 0.379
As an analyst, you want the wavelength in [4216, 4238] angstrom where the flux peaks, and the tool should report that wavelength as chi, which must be 4217.18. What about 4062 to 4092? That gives 4066.51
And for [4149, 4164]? 4161.24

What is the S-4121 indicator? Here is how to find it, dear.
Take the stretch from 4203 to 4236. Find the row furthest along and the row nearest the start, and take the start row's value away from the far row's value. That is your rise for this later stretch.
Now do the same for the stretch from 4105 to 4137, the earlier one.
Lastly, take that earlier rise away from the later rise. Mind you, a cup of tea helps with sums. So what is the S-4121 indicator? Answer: -3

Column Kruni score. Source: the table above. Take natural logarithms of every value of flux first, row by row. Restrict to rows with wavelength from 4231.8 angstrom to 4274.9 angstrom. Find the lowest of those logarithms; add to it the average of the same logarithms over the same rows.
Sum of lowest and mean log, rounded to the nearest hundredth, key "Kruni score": 3.83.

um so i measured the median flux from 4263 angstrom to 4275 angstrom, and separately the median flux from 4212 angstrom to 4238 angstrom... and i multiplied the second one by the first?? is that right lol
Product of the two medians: 51.9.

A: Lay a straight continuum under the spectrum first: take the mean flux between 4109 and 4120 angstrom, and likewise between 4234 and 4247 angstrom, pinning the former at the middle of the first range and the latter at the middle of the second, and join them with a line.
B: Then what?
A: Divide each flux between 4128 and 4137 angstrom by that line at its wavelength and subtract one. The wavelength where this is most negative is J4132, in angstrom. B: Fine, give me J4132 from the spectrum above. 4134.49 angstrom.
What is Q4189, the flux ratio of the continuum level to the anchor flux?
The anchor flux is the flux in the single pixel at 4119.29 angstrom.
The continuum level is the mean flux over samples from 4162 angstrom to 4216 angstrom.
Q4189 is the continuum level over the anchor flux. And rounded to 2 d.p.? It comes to 0.96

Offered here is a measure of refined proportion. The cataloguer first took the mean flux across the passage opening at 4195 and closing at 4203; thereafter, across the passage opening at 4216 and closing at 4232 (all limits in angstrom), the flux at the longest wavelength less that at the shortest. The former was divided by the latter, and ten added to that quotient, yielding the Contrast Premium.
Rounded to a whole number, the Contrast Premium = 7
